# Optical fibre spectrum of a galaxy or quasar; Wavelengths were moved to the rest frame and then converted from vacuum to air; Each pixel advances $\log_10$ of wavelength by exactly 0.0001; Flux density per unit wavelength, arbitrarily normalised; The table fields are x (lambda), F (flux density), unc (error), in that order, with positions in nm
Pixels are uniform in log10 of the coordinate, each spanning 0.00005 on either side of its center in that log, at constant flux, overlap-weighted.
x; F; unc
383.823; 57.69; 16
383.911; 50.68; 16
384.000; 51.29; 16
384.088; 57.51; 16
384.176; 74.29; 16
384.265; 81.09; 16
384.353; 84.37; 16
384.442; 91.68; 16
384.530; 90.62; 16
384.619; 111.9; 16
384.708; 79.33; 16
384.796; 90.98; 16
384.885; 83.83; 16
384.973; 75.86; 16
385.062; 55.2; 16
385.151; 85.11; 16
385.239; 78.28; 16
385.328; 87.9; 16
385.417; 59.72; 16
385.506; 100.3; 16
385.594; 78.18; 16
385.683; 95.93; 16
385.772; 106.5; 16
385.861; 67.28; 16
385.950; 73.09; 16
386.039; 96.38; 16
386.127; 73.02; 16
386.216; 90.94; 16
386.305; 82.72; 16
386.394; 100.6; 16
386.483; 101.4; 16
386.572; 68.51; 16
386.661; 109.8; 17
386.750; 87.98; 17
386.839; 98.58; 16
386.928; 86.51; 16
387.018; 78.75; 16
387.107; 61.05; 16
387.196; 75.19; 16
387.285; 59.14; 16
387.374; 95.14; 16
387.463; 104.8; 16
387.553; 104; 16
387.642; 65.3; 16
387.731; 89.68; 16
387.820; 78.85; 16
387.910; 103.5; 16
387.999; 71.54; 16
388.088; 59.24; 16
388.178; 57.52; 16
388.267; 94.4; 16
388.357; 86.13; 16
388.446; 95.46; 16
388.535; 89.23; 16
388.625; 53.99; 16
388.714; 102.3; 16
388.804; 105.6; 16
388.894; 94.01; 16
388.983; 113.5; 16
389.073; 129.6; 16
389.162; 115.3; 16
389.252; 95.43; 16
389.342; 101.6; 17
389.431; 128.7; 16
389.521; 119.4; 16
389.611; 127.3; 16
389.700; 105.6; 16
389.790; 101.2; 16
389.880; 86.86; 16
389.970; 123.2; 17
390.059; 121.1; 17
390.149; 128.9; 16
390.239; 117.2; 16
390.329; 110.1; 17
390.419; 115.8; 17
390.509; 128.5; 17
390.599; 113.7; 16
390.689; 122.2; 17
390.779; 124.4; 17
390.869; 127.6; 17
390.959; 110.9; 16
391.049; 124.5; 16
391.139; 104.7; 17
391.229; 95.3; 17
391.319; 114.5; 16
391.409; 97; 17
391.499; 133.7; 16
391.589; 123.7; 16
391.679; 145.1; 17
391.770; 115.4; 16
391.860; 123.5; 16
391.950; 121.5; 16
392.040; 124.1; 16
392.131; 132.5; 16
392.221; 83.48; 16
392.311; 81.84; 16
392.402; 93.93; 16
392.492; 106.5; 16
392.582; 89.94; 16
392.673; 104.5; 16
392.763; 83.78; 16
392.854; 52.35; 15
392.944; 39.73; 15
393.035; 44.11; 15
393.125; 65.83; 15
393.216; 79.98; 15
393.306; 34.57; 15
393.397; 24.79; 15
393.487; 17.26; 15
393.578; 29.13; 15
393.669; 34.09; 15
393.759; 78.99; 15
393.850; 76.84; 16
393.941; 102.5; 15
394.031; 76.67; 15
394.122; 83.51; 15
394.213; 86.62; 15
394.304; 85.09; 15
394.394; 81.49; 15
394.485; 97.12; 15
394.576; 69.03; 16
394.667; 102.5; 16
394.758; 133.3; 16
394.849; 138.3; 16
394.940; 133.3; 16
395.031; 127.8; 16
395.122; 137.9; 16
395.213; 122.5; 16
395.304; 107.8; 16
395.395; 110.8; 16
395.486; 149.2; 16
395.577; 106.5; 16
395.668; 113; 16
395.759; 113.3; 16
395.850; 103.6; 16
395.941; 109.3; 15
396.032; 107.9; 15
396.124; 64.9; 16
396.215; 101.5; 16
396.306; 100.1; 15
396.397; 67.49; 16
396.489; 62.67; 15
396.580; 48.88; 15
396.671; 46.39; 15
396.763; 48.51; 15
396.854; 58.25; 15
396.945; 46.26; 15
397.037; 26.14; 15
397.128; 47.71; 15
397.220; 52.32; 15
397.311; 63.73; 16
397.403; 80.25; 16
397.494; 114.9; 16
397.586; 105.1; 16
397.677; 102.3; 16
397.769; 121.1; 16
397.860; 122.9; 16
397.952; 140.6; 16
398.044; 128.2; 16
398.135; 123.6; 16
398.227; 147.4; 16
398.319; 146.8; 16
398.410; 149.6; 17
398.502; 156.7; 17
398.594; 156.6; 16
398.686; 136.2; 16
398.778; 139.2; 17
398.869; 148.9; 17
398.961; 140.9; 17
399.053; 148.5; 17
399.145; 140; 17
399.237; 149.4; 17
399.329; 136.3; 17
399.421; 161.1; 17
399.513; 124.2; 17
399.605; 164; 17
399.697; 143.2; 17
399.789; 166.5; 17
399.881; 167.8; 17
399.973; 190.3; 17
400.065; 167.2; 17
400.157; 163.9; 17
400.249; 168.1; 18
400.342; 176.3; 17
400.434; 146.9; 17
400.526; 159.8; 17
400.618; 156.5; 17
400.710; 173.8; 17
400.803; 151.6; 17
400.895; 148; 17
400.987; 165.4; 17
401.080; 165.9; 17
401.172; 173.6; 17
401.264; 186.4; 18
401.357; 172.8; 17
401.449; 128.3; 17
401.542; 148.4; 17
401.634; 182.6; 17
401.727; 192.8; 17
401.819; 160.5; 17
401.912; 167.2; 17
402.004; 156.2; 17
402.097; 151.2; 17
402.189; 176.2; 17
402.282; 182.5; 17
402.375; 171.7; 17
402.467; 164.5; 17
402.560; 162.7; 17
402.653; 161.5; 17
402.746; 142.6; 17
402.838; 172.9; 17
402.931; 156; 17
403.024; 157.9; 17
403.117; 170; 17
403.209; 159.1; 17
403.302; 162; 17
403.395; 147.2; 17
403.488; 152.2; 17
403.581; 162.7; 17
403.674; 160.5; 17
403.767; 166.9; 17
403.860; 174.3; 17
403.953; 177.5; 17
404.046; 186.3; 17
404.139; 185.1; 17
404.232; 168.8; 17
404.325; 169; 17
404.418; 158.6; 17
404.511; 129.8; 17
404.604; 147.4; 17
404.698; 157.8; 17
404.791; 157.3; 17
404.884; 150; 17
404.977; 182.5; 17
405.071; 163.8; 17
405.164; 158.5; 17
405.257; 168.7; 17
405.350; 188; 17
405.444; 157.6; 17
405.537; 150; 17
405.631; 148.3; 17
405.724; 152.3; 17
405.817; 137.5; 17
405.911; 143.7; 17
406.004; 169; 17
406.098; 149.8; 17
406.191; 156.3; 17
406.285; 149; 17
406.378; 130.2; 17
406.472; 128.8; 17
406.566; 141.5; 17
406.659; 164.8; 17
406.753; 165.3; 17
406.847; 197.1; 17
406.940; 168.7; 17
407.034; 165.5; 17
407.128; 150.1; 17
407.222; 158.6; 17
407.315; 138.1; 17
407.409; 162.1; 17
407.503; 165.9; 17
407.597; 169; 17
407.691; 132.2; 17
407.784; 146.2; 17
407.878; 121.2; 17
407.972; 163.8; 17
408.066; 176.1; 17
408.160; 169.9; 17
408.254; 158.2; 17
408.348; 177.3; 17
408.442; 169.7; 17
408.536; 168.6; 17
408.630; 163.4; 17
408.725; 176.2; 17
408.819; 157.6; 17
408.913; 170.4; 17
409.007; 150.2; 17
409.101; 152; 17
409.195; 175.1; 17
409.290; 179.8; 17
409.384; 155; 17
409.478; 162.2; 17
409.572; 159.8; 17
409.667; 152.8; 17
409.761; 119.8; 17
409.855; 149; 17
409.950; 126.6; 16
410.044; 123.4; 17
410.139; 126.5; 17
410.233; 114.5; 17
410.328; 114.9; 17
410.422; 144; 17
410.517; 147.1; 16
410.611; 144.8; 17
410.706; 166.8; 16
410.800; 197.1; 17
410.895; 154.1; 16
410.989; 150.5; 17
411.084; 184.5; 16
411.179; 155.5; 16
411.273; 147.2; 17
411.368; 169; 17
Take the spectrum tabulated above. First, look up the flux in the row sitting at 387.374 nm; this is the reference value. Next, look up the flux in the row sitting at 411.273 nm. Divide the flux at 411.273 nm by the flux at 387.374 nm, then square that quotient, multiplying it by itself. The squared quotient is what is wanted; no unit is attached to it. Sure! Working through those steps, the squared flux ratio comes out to 2.4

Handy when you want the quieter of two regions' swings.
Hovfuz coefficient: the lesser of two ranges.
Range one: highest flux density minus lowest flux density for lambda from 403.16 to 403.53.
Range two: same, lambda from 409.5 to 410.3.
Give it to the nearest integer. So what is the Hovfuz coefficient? 15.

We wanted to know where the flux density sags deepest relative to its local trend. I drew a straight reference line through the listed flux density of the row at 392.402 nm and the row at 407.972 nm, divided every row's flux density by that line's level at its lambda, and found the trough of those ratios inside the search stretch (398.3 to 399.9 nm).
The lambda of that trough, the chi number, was 399.513 nm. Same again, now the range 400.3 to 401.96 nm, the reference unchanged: 401.449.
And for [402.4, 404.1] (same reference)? 402.746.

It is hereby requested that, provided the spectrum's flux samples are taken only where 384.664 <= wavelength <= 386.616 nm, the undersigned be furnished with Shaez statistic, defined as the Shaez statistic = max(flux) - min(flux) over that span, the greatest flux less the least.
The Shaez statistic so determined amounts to 51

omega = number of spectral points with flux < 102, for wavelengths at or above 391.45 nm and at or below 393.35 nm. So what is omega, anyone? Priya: 11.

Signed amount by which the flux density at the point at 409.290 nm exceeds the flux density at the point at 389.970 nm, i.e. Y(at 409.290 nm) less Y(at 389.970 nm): 57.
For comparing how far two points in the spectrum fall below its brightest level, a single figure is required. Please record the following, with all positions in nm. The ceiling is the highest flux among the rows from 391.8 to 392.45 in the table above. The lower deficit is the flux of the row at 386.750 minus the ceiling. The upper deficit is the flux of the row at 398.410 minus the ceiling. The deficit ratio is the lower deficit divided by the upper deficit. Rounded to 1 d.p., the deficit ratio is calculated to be -2.6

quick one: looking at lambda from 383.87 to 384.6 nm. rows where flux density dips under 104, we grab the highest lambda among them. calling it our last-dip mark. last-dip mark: 384.530 nm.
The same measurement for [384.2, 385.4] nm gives 385.328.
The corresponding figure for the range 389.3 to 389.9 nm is 389.880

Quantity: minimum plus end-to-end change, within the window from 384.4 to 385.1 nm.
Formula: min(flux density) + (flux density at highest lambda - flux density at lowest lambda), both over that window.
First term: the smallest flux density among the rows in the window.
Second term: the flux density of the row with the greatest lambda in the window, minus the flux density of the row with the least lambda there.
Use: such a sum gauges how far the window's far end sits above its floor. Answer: 19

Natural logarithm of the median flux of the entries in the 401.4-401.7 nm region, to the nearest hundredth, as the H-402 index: 5.00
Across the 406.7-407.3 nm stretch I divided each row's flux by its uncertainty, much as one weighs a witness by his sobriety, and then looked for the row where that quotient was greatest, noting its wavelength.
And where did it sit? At 406.847 nm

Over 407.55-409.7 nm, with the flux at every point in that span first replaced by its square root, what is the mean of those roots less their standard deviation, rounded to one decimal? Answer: 12.1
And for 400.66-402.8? 12.2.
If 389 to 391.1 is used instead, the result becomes 10.2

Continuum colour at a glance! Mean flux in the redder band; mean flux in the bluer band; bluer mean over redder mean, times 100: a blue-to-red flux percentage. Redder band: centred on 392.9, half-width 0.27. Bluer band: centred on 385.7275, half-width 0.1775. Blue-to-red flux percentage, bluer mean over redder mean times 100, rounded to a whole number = 134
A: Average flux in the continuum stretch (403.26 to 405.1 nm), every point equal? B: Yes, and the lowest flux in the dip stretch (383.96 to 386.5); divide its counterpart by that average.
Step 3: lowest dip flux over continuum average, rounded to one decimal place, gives 0.3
